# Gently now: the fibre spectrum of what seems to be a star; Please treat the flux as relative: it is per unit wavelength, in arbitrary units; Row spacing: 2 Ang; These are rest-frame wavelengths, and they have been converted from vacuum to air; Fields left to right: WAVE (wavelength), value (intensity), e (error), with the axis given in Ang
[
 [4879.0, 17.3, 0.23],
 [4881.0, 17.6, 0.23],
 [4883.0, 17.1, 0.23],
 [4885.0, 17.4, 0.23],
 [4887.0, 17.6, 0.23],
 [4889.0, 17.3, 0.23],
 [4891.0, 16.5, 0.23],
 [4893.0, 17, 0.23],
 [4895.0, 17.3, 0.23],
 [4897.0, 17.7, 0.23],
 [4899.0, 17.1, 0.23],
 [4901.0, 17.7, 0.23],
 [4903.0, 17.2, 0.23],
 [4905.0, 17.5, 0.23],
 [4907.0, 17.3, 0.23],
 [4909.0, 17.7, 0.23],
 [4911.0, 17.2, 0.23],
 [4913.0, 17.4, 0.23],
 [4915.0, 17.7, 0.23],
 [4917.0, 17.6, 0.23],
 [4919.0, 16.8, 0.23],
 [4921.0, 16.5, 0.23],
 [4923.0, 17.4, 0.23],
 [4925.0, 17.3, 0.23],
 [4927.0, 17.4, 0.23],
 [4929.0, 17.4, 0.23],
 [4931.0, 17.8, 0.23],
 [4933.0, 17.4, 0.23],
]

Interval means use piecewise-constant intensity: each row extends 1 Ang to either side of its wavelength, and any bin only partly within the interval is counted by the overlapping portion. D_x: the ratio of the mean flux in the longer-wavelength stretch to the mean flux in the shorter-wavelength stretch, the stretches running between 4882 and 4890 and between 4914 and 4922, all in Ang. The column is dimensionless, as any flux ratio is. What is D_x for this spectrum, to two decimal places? 0.99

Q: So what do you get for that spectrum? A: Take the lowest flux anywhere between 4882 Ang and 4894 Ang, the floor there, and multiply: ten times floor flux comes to 165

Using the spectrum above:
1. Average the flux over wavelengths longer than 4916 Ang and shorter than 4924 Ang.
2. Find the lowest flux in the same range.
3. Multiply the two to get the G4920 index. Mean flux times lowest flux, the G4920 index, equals 282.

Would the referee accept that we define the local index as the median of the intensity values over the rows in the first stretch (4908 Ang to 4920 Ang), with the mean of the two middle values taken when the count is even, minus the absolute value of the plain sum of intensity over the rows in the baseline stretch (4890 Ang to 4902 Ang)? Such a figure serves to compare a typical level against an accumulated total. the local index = -85.8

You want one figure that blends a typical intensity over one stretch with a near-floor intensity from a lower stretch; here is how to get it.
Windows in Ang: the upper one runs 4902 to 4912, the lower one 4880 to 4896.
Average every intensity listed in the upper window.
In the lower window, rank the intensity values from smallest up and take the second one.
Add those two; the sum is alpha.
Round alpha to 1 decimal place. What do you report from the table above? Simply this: 34.4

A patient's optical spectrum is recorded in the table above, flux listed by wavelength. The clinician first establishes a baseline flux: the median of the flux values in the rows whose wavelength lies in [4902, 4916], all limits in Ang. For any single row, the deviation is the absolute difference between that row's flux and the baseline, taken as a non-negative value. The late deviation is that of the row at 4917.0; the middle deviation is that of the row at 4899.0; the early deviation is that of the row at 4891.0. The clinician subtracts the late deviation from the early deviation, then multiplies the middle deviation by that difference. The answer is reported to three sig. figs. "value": 0.210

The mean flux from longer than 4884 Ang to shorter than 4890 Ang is 17.4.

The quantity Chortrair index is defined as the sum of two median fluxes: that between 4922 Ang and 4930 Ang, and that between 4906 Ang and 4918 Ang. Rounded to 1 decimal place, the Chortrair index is 34.9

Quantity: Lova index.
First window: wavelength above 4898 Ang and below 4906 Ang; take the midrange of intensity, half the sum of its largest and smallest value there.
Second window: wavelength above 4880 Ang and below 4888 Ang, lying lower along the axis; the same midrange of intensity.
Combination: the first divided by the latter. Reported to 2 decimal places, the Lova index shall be 1.00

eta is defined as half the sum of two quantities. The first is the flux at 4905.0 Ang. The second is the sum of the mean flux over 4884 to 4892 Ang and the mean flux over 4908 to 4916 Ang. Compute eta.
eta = 26.1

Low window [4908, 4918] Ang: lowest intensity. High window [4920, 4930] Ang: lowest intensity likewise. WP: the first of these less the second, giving 0.70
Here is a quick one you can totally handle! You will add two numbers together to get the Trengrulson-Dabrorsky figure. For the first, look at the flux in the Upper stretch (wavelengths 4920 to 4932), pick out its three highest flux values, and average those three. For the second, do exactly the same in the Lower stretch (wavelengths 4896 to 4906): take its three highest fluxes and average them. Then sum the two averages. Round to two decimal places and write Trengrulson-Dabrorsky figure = 35.17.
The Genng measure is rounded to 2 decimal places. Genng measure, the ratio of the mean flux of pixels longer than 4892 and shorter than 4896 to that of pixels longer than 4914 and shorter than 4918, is 0.97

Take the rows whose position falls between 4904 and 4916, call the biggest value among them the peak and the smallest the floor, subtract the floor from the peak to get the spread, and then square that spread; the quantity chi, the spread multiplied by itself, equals 0.25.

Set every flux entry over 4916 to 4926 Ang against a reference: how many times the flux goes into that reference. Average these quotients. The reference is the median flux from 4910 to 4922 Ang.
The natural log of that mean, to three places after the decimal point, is 0.011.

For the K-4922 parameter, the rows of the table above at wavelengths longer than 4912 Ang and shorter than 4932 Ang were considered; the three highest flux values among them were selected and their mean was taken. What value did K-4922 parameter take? 17.7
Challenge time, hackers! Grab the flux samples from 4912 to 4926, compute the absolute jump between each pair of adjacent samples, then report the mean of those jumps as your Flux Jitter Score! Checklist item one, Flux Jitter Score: 0.42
